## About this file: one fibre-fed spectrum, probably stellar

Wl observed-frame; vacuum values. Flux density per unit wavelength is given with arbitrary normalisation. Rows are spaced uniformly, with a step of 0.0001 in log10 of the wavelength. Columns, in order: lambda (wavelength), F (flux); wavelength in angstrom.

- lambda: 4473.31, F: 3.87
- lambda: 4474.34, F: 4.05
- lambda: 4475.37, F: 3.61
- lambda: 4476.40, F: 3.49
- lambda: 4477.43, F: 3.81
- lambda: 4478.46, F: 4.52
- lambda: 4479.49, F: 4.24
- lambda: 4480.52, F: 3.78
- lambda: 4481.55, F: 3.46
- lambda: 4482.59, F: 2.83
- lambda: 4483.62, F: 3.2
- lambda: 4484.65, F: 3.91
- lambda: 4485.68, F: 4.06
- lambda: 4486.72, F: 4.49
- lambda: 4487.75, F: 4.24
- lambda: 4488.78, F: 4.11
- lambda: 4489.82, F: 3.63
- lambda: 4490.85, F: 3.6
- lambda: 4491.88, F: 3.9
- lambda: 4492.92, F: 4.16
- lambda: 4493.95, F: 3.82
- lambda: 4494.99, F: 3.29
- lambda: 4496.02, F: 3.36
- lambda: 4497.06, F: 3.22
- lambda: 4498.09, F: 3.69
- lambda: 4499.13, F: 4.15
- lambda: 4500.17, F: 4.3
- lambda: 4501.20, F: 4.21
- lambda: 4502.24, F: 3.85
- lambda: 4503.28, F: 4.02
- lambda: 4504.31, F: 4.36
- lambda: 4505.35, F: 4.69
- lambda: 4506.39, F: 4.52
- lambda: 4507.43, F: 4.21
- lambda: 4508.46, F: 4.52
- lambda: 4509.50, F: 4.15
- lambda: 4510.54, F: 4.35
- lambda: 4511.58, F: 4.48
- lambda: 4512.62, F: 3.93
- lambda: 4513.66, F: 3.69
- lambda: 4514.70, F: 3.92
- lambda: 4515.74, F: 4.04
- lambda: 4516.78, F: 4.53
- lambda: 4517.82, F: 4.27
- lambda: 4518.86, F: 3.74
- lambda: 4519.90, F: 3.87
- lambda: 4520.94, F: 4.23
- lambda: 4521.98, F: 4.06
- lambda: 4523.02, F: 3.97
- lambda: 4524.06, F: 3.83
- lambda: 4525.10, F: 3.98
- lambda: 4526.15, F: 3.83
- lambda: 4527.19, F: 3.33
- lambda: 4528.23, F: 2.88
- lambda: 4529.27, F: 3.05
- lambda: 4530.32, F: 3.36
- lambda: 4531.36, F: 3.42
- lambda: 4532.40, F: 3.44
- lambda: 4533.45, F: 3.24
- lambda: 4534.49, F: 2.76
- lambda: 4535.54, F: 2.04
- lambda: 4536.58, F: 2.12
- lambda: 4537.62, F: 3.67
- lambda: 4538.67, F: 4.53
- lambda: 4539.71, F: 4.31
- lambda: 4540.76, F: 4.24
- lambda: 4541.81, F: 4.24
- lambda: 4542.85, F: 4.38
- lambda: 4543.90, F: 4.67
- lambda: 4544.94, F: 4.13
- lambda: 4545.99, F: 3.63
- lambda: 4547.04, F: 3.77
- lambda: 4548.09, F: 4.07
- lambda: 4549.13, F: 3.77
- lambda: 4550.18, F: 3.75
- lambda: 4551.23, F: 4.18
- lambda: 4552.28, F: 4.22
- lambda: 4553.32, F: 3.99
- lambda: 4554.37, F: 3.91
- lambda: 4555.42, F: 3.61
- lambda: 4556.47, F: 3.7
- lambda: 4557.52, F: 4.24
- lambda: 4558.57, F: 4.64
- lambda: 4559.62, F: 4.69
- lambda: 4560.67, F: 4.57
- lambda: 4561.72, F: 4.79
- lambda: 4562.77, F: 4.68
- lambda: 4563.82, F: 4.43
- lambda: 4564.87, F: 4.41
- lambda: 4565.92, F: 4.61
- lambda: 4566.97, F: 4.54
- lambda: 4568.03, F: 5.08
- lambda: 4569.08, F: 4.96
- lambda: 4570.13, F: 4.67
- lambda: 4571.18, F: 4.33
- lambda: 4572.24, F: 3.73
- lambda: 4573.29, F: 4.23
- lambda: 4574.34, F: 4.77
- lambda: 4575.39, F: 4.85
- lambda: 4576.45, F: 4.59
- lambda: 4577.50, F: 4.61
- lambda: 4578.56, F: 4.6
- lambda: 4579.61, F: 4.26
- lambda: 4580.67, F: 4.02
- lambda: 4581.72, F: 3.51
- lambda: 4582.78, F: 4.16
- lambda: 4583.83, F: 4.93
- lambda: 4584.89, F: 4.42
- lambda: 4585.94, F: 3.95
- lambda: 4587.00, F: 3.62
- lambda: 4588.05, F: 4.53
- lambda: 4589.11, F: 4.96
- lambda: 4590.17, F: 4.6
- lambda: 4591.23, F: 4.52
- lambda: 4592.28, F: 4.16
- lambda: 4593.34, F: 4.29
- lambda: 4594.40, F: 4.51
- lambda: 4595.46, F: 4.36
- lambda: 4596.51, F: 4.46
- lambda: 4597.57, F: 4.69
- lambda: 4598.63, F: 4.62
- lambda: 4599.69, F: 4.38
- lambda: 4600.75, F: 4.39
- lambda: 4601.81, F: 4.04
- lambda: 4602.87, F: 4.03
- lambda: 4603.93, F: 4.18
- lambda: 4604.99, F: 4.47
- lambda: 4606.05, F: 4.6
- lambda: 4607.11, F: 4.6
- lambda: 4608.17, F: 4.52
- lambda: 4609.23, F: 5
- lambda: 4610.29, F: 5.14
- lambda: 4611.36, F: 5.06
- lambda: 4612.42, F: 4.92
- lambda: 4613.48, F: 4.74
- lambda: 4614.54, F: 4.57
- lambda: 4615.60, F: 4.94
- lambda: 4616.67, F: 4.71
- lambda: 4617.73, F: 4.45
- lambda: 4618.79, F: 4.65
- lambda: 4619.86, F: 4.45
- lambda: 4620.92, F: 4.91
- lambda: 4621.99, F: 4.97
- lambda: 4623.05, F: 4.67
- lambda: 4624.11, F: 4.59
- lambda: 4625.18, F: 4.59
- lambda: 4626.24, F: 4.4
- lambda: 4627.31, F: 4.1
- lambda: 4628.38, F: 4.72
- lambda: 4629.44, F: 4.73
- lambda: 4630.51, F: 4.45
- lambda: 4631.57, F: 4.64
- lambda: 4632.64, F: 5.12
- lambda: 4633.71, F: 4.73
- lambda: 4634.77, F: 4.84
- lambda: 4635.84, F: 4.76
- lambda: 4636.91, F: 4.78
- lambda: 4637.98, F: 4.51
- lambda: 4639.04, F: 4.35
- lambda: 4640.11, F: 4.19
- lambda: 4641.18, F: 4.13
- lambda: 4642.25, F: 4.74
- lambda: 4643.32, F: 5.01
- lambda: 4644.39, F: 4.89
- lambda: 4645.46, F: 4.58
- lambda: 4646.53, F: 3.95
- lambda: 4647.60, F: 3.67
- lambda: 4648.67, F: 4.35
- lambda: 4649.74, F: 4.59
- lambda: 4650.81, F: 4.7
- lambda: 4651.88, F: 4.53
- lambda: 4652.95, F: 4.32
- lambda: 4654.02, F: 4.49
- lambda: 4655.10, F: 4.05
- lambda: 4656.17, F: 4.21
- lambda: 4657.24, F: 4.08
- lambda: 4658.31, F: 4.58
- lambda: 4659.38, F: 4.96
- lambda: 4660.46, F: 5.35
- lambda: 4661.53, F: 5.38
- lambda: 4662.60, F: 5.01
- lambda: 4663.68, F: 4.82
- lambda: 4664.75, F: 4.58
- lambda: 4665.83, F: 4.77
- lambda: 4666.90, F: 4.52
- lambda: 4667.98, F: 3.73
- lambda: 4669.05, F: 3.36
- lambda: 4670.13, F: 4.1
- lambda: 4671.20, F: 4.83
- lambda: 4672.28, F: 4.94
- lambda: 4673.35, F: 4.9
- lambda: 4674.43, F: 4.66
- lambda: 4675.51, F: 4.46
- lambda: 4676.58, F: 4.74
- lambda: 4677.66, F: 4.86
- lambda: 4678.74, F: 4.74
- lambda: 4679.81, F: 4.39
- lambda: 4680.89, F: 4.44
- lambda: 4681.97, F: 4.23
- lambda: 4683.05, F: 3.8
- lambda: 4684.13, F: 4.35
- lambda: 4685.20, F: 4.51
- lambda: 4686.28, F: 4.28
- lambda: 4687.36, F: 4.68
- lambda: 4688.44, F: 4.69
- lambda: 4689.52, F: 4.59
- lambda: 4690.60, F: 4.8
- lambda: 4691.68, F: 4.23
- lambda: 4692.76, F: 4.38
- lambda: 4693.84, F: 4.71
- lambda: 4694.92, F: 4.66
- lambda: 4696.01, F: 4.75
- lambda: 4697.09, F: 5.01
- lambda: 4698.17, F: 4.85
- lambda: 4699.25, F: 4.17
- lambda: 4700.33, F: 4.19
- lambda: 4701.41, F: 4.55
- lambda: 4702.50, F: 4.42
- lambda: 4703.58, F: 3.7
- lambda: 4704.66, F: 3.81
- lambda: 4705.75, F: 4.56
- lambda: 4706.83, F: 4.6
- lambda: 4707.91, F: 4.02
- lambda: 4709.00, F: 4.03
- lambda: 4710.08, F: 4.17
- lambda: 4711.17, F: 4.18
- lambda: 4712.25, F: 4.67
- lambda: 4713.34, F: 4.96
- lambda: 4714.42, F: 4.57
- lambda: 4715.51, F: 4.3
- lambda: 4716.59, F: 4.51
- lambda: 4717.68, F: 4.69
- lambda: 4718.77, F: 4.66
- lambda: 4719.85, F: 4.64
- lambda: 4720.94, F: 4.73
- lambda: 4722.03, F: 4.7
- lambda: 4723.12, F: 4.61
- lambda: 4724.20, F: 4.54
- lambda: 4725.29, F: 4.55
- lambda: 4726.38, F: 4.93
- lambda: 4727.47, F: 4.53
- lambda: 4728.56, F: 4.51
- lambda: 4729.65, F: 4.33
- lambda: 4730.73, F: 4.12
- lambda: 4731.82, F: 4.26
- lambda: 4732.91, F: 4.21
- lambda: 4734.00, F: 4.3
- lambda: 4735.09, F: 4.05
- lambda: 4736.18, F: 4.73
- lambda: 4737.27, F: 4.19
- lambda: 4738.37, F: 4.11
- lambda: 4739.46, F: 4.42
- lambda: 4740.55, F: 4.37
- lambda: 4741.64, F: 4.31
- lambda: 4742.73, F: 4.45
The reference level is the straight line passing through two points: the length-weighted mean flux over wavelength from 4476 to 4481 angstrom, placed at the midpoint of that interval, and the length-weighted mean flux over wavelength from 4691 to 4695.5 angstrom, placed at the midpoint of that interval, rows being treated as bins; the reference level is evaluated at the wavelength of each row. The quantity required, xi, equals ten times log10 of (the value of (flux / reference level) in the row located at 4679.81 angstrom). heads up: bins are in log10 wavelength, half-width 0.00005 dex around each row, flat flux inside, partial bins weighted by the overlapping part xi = -0.1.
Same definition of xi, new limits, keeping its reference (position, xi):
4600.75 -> 0.1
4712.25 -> 0.1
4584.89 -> 0.2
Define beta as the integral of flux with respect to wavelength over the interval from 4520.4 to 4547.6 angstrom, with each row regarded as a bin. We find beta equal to 100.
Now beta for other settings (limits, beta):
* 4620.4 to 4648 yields 126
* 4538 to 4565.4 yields 115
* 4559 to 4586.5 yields 123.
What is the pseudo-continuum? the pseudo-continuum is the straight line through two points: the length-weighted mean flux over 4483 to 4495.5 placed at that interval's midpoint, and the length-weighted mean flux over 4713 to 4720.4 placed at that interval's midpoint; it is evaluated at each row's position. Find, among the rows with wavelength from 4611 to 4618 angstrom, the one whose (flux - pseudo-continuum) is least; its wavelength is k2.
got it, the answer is 4617.73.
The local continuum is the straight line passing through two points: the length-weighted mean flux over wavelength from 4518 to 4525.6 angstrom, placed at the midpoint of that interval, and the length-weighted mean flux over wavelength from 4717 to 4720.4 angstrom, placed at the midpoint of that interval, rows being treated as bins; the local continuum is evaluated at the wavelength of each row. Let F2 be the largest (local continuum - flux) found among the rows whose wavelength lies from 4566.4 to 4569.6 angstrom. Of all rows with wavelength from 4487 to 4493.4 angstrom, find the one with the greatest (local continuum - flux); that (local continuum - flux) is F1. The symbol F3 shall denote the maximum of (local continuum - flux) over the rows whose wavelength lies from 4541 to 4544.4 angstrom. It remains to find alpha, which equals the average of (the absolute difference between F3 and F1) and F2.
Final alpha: 0.03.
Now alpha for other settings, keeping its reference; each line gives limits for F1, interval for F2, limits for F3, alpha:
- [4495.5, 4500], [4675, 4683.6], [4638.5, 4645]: 0.57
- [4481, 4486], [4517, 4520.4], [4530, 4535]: 0.24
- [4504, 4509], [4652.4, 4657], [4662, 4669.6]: 0.90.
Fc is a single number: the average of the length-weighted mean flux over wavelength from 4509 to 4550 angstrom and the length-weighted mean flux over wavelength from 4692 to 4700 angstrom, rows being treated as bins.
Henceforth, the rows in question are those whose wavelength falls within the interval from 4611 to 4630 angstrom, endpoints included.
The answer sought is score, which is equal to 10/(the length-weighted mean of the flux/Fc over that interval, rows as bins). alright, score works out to 9.01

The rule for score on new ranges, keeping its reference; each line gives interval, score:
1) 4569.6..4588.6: 9.73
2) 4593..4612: 9.30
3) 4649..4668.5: 9.17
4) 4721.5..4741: 9.53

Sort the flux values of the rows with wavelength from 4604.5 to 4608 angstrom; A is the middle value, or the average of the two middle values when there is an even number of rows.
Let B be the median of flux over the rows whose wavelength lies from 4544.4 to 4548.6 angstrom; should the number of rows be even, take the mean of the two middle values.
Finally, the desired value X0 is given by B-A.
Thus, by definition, -0.68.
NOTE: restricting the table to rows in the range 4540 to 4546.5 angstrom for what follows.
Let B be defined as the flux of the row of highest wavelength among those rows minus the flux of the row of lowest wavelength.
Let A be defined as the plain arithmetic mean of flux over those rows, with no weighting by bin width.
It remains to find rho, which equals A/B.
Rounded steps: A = 4.2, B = -0.61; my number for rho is -7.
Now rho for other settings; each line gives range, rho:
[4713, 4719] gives -15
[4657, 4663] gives 5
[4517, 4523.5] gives -13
